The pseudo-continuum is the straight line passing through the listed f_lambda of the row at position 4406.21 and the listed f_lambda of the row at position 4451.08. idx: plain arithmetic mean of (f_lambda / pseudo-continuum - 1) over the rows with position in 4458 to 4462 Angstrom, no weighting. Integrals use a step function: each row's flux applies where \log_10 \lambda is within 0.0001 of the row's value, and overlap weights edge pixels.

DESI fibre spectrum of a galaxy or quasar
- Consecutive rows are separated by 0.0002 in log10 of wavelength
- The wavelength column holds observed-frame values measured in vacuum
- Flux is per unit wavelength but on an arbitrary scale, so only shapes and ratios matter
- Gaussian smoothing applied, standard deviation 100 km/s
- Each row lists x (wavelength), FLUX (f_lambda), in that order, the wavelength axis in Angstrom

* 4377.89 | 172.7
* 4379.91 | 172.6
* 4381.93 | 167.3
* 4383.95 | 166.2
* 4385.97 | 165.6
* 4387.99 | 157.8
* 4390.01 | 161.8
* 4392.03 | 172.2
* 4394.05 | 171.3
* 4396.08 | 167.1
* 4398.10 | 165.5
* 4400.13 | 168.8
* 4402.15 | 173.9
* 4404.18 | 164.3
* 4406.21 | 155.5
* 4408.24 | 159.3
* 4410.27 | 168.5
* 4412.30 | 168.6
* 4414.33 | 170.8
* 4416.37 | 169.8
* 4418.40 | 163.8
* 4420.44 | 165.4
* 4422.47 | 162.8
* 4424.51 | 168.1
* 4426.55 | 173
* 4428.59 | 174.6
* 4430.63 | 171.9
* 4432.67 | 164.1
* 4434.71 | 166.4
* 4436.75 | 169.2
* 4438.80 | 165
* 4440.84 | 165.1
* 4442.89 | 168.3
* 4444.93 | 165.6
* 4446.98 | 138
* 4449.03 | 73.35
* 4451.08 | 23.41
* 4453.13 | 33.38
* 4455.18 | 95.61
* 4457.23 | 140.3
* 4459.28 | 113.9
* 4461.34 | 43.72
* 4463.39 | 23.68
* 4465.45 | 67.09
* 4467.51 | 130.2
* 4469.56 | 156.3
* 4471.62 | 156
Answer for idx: -82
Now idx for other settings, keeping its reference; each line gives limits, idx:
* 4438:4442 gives 2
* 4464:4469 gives -5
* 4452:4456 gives 4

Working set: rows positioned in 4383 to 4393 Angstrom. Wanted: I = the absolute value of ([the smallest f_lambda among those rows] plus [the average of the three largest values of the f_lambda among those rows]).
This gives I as 326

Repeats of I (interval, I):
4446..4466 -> 154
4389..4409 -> 328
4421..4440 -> 336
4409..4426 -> 333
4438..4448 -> 304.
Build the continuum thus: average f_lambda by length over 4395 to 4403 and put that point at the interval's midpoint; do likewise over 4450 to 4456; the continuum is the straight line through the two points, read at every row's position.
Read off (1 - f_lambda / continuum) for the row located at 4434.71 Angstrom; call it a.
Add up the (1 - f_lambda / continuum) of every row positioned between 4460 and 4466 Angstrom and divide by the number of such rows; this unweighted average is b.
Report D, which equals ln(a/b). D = 0.1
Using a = -0.9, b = -0.8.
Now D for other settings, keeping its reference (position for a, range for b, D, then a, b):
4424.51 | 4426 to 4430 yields -0.3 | -0.5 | -0.6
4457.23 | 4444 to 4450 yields 0.9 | -2.5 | -1.0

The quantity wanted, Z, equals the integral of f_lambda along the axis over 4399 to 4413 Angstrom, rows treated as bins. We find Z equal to 2317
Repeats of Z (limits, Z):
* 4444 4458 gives 1321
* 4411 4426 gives 2508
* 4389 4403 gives 2362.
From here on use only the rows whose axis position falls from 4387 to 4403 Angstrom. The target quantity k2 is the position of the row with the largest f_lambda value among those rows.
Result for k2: 4402.15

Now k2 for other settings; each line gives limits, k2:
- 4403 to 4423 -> 4414.33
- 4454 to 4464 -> 4457.23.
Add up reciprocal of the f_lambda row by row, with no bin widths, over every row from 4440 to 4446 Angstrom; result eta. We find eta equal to 0.018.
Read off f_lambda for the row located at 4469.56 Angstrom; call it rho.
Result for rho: 156.3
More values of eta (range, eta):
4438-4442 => 0.012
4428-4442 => 0.042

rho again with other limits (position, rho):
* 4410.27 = 168.5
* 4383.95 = 166.2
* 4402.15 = 173.9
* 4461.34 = 43.72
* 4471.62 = 156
